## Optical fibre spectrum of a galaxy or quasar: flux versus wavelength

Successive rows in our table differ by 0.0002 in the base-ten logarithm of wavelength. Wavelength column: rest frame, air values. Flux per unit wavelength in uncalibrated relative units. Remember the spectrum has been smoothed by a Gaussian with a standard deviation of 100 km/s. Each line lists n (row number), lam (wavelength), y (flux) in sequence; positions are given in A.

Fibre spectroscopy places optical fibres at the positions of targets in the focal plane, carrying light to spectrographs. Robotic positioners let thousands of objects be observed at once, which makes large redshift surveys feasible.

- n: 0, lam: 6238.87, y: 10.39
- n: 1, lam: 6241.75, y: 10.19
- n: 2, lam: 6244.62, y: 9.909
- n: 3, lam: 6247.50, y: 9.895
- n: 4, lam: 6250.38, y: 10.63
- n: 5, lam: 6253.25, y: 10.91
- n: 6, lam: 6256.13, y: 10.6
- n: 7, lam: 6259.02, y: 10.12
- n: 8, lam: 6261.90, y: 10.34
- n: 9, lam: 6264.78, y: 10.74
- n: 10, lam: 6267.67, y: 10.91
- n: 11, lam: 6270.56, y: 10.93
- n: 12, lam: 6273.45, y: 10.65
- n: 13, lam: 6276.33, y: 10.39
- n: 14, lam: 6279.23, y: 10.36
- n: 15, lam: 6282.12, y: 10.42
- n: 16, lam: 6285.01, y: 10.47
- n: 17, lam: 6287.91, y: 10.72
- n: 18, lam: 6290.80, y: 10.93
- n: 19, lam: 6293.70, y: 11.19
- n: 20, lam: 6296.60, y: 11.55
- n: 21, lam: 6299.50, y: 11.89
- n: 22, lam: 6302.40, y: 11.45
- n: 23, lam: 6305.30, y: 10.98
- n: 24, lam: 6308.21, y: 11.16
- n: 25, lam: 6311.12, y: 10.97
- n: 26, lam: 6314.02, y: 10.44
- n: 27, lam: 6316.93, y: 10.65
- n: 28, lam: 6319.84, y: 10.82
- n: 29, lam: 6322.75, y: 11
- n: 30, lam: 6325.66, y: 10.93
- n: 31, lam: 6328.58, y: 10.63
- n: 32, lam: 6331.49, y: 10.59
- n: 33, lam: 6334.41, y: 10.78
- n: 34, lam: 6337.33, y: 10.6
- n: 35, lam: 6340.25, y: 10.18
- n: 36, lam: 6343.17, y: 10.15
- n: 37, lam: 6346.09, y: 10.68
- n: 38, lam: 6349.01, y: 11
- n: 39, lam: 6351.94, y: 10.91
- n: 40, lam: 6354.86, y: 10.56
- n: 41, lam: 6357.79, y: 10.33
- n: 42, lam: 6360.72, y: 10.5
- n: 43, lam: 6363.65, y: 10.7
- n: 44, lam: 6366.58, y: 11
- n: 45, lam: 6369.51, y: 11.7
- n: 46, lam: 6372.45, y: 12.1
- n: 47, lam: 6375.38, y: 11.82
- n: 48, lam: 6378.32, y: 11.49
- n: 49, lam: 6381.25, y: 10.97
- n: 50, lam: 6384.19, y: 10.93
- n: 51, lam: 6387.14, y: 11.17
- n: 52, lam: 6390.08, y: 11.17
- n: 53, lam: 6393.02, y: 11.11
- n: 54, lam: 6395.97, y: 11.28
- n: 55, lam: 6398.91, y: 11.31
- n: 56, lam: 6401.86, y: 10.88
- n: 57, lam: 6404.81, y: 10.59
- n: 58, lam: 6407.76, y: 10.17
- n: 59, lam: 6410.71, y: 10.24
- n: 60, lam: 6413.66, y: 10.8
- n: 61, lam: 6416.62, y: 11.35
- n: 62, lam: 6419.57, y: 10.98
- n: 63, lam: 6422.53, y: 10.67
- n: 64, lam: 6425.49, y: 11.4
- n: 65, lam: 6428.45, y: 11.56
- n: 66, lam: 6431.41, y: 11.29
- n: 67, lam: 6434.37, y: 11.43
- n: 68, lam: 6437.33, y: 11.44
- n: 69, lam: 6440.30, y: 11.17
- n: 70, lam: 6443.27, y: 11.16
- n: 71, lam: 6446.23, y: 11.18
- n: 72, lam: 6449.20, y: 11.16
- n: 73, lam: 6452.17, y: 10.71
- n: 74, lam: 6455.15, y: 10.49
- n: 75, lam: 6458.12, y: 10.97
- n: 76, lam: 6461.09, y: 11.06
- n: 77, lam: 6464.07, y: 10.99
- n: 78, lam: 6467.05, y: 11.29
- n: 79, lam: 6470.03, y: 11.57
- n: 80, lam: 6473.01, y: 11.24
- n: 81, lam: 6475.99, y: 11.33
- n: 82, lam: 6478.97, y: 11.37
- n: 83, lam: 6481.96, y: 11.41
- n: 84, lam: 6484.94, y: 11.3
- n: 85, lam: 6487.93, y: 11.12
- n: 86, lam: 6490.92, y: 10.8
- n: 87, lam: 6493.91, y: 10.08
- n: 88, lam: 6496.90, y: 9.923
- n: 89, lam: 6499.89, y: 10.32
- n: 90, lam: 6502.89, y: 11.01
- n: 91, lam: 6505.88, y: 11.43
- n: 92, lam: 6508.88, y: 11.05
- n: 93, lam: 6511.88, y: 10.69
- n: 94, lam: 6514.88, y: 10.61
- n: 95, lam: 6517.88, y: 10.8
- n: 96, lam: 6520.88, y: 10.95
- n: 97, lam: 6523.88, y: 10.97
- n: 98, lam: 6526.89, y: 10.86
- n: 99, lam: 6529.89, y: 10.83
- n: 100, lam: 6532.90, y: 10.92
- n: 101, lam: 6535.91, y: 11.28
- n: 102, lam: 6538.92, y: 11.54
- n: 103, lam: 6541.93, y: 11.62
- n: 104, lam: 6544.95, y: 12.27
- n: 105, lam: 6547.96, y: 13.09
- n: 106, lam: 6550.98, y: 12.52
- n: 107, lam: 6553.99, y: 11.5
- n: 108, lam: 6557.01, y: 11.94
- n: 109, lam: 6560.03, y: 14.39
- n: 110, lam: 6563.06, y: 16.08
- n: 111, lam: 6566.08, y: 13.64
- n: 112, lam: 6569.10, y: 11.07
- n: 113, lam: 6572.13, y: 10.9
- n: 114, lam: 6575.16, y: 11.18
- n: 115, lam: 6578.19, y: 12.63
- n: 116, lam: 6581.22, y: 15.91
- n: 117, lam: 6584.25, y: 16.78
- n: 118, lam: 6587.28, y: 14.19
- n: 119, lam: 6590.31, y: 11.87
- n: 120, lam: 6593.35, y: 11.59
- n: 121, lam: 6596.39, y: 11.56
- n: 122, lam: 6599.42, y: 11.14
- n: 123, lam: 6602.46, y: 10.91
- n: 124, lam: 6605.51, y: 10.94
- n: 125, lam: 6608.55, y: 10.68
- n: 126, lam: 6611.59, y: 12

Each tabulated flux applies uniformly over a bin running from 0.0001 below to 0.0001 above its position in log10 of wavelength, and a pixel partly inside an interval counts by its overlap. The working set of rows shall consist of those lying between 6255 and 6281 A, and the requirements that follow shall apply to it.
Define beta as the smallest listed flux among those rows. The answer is 10.12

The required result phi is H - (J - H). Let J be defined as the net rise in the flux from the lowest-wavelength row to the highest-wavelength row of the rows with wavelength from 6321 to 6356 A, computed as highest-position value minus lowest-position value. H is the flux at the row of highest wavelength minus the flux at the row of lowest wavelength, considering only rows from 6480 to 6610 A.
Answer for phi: -1.0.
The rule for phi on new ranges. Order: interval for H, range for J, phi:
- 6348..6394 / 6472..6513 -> 0.8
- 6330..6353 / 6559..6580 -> 2.4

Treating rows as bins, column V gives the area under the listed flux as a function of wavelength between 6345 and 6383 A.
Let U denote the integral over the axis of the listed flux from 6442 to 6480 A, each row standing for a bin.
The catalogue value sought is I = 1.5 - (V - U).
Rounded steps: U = 422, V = 420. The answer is 3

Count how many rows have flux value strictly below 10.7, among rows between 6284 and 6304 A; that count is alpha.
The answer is 1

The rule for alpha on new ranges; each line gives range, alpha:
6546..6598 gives 0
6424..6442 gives 0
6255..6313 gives 8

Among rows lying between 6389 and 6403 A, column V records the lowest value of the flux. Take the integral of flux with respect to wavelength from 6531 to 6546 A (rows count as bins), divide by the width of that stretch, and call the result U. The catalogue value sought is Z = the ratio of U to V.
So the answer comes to 1.06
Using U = 11.5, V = 10.88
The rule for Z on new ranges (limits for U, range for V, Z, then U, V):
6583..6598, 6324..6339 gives 1.24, 13.1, 10.59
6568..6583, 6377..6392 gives 1.14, 12.4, 10.93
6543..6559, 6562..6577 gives 1.13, 12.3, 10.9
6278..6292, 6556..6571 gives 0.96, 10.6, 11.07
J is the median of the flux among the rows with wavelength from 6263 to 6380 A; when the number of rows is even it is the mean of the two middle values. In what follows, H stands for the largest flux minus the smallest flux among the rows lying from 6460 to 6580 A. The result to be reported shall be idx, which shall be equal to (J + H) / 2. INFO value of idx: 8.48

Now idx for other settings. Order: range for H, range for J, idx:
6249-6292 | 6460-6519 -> 5.93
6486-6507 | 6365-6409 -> 6.34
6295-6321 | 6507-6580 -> 6.34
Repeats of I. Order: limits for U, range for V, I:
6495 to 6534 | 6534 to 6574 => -75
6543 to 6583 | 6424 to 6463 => 81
